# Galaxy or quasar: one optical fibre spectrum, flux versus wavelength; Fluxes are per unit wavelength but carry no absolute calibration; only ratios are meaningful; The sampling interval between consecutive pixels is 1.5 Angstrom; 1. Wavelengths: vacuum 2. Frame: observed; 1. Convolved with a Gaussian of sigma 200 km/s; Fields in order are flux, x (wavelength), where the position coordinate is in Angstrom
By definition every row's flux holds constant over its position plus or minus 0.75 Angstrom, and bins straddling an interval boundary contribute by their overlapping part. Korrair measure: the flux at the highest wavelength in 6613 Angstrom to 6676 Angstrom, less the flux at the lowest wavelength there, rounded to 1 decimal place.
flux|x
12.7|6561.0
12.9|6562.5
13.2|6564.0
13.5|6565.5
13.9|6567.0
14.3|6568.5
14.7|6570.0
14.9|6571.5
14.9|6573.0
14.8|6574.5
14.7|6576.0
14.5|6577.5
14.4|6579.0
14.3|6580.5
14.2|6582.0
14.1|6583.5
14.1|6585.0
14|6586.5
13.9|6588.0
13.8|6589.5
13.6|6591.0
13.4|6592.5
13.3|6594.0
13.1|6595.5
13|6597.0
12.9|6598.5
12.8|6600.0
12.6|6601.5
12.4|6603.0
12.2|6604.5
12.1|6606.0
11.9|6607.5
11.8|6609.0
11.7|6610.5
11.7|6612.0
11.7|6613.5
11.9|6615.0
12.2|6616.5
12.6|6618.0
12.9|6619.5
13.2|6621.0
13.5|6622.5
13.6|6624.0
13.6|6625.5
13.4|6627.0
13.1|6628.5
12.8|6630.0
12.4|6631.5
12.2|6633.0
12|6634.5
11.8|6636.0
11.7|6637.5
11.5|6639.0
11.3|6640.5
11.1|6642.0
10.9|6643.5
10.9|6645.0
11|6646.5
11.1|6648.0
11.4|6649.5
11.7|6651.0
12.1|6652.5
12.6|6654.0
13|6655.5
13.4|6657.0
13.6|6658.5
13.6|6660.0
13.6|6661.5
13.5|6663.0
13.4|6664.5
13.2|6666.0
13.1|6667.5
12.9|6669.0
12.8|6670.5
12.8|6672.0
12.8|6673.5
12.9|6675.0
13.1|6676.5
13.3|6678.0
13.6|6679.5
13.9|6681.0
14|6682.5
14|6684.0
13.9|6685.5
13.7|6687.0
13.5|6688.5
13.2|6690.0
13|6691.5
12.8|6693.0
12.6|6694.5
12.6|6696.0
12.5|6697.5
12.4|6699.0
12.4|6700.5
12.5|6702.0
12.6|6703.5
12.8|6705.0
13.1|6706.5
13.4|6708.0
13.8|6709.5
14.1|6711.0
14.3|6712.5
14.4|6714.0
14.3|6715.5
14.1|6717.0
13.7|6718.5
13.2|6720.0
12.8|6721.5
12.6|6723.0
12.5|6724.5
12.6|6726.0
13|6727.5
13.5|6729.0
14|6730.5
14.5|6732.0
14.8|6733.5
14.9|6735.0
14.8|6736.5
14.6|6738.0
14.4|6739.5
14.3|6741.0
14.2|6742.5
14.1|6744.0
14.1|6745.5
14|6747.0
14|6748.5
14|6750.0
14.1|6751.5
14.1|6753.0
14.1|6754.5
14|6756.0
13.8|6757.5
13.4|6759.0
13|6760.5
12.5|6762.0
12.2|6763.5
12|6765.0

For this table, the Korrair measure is 1.2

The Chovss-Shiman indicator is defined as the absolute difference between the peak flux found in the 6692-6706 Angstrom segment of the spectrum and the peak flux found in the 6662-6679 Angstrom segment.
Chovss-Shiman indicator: 0.70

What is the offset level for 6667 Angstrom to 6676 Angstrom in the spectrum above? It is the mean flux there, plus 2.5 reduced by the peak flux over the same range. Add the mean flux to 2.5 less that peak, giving 2.28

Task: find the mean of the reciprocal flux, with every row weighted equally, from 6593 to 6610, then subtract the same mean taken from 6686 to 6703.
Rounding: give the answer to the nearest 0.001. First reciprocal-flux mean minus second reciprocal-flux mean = 0.002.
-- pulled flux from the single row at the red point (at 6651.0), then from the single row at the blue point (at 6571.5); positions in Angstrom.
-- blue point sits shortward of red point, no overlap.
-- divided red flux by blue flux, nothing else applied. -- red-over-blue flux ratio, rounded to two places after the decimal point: 0.79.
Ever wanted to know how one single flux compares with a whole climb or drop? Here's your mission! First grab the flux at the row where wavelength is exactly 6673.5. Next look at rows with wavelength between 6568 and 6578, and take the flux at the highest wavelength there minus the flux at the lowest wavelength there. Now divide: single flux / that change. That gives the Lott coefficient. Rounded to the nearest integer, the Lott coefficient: 64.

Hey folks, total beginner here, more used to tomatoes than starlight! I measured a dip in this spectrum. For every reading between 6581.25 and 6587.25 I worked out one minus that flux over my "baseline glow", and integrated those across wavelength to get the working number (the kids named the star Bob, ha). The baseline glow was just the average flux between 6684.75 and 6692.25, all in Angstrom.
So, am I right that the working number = -0.29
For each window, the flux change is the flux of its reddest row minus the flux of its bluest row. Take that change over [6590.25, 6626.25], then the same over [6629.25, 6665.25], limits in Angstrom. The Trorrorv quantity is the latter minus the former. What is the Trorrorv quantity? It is 0.6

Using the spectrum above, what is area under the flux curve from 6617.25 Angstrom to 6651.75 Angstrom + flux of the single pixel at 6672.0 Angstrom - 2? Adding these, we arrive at 430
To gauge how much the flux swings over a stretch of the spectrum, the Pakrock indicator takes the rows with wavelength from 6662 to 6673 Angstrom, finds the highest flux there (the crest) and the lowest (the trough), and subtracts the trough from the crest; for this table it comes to 0.7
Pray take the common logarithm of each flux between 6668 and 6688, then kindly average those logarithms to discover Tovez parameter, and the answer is 1.13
